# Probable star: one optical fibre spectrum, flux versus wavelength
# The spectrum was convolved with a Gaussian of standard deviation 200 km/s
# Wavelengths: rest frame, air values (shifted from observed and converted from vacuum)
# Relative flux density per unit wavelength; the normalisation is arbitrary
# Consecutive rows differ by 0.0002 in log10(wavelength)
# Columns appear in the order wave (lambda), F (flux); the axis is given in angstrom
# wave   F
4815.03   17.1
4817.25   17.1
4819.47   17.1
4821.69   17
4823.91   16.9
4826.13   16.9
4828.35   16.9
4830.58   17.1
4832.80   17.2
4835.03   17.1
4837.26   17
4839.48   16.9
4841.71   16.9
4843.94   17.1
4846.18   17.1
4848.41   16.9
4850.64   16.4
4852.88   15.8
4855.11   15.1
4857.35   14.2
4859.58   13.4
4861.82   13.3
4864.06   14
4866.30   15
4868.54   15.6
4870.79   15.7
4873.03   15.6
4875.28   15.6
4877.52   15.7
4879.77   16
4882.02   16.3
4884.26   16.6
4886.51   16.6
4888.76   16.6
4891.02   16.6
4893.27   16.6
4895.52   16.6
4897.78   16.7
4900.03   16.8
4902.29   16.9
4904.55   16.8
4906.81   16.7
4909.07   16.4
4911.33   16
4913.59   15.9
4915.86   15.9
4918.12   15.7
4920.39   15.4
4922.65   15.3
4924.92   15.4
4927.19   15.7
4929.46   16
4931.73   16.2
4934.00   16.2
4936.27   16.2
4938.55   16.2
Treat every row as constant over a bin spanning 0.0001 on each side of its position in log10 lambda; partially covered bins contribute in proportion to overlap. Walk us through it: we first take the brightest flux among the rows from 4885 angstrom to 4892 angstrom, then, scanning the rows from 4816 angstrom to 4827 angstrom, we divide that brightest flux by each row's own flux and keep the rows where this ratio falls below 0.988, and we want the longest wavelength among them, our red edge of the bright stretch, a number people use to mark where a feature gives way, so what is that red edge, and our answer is 4826.13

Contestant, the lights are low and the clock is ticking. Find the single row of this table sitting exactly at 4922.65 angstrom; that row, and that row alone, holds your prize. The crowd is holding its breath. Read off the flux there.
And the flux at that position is 15.3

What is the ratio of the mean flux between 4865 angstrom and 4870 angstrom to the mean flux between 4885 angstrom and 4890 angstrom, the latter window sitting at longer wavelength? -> 0.92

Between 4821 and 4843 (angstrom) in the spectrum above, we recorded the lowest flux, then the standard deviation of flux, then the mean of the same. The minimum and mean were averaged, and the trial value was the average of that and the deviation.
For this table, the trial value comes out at 8.5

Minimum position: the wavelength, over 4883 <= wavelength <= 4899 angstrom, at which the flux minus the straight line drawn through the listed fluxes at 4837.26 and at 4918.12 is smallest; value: 4884.26 angstrom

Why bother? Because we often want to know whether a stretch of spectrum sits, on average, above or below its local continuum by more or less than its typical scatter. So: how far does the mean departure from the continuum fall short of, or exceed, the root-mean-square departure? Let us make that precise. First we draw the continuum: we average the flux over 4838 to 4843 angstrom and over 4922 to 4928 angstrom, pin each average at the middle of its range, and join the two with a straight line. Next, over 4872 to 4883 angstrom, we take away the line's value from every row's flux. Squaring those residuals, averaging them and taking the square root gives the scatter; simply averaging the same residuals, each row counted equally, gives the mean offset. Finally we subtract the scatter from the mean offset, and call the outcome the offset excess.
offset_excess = -1.0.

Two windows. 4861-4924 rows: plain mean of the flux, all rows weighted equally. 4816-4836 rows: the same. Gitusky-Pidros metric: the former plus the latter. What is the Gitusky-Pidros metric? 33.0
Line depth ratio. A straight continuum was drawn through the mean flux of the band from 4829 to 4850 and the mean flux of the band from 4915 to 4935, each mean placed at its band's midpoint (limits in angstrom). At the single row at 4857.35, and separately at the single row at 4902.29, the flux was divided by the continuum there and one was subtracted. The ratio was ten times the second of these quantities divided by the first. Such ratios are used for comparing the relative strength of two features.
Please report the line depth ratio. -3.3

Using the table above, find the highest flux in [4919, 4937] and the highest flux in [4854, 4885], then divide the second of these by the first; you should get 1.025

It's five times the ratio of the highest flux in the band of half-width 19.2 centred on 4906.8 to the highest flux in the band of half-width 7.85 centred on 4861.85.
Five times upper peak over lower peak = 5.42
